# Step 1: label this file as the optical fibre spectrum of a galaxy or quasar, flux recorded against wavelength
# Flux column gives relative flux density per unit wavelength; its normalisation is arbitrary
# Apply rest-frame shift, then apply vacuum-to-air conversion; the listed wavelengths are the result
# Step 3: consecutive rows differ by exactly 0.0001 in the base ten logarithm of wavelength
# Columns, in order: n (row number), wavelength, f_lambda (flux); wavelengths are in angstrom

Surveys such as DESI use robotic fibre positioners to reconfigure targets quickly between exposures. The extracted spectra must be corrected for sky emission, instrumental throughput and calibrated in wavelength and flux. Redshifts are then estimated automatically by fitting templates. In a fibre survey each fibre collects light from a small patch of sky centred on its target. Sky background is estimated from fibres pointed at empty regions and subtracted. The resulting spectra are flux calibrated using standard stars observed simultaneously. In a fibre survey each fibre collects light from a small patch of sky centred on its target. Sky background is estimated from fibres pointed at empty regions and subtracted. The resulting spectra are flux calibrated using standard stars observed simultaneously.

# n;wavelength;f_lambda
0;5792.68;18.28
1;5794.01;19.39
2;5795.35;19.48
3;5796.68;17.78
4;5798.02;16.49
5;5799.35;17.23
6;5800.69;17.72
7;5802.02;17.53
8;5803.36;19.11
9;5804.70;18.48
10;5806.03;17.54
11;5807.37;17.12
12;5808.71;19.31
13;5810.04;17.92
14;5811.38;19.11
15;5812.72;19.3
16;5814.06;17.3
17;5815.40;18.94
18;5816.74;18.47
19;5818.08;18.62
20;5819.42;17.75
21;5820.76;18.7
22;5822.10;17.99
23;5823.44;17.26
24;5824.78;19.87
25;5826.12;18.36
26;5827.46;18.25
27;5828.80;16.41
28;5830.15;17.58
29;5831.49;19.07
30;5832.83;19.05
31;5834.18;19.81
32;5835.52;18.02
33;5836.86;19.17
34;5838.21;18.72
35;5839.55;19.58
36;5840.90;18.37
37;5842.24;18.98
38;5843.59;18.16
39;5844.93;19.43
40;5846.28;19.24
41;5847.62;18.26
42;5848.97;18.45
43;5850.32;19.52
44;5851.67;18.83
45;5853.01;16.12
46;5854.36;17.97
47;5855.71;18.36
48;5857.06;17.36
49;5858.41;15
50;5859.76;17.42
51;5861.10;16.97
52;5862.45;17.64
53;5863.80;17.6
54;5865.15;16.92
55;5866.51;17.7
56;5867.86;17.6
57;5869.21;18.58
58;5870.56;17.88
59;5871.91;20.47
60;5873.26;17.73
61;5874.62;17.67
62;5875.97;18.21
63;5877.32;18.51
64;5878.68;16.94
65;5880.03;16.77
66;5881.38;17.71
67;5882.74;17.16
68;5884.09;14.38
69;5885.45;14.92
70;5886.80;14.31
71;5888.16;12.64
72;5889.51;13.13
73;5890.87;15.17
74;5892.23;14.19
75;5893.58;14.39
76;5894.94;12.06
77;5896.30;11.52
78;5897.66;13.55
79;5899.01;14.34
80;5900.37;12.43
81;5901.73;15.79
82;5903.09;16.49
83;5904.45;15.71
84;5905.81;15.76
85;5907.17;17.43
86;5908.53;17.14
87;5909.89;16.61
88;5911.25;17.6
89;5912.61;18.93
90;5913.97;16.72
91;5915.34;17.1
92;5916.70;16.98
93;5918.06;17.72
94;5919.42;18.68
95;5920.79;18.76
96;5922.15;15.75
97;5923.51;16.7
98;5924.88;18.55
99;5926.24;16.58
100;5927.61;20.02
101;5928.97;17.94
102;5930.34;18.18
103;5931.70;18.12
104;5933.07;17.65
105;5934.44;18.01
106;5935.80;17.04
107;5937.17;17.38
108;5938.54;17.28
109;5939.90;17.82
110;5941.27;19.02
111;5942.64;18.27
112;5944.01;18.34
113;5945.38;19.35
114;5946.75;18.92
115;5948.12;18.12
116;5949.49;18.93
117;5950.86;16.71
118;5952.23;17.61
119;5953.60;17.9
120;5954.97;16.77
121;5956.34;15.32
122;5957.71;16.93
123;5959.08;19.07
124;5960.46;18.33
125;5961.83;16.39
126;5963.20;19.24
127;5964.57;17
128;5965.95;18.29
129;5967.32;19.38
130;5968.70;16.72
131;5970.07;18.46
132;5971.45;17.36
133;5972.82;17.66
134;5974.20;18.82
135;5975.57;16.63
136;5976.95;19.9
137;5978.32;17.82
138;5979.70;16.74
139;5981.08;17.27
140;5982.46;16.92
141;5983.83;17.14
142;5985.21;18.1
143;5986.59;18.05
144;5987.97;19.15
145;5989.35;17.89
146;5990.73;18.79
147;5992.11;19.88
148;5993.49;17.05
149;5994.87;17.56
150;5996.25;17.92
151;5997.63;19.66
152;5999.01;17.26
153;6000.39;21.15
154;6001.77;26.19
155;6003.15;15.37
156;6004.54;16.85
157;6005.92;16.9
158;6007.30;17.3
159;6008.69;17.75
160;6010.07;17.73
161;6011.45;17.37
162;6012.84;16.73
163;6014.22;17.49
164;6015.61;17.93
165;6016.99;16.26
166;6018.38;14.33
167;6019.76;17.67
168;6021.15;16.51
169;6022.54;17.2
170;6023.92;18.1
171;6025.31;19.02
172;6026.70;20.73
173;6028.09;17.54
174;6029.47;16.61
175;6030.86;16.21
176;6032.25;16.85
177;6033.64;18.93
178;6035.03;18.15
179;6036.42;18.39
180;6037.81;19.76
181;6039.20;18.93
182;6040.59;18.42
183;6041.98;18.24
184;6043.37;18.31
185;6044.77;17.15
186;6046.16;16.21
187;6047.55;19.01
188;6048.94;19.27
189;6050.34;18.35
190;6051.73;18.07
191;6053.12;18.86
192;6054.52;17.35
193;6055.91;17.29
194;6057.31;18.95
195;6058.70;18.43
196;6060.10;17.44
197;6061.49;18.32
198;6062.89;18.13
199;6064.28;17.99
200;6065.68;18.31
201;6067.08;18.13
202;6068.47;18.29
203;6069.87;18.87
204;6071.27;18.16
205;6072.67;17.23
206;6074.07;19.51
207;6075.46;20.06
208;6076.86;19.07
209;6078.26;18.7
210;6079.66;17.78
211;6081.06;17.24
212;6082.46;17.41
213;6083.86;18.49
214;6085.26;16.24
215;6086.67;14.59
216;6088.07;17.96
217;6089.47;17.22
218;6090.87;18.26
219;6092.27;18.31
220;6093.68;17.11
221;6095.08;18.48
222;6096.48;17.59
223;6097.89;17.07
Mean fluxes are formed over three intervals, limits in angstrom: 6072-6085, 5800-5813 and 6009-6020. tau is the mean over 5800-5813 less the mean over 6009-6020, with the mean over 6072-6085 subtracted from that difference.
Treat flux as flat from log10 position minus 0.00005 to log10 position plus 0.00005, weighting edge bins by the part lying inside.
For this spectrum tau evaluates -17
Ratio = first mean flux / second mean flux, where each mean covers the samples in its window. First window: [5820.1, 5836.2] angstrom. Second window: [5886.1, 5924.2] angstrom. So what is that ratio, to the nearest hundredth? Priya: 1.18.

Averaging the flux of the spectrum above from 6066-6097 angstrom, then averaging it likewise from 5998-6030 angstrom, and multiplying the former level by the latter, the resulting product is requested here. 320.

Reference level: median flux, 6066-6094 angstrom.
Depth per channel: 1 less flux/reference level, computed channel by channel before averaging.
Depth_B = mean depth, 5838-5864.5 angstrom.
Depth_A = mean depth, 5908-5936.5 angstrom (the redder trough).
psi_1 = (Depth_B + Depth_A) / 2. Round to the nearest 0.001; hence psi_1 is 0.015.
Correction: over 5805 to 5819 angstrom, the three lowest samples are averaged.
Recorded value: 17.3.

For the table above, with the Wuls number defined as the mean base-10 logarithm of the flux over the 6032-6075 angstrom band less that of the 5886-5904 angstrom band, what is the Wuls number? 0.121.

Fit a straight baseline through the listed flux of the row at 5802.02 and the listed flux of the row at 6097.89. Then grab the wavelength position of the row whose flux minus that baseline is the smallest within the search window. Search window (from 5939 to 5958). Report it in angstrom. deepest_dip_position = 5956.34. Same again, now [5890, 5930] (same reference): 5896.30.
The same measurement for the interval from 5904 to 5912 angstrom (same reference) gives 5904.45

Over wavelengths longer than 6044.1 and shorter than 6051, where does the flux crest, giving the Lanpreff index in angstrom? 6048.94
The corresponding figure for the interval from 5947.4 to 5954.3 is 5949.49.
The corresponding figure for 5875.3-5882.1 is 5877.32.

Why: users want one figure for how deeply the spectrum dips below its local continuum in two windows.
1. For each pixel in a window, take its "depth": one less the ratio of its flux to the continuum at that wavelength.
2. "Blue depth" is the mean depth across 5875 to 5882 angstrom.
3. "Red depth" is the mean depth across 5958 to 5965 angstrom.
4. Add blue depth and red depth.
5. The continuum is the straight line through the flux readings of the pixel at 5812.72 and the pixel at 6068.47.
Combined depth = 0.11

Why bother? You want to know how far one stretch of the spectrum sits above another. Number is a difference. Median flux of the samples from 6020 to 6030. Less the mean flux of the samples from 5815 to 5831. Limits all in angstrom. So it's -0.64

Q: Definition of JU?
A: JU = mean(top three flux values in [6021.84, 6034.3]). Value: 19.6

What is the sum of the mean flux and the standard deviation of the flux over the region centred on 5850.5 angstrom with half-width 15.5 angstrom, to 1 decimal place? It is 19.2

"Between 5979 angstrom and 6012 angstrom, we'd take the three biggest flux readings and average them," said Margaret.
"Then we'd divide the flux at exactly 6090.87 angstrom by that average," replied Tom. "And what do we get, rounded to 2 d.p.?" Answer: 0.81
